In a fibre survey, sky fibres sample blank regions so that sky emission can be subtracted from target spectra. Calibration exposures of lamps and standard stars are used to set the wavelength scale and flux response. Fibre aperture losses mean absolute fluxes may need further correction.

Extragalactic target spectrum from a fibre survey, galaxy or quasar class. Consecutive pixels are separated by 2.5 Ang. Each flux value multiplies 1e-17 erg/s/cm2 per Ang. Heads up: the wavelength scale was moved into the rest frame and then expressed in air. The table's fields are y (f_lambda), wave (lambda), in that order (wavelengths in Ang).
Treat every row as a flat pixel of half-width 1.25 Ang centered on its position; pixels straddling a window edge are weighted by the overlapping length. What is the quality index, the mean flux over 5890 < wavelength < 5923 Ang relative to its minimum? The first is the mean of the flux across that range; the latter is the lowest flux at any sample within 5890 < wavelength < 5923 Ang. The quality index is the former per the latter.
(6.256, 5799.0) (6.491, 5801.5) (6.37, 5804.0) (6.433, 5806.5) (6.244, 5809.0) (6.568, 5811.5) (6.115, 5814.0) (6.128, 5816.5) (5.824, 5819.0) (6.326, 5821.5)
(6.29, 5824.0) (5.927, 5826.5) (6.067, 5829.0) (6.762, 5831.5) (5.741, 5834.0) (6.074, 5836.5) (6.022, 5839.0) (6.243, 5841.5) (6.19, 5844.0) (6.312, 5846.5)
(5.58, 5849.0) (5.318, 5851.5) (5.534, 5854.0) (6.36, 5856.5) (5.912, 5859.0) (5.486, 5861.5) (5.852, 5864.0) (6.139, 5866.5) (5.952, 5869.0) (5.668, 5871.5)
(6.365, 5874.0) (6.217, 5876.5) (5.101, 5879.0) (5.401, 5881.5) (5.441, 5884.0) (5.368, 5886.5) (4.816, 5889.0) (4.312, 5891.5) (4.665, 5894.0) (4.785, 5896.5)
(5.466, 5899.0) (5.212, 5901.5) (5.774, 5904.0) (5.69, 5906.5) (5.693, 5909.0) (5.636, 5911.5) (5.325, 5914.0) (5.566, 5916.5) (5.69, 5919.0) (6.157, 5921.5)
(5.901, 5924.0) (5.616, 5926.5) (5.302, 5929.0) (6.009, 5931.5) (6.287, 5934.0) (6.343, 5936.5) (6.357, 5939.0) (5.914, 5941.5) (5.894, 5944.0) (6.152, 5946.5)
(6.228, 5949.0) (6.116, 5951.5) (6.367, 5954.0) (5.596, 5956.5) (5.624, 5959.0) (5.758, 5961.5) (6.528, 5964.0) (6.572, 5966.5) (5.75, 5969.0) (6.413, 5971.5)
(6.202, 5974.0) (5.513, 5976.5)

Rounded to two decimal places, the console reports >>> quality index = 1.25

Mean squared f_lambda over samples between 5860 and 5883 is 34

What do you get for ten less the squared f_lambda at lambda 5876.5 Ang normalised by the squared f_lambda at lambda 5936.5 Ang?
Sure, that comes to 9.04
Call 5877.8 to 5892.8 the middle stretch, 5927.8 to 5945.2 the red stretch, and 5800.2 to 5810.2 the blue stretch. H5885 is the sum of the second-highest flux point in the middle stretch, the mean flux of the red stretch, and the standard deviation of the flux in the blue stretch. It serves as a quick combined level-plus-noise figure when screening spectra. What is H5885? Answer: 11.5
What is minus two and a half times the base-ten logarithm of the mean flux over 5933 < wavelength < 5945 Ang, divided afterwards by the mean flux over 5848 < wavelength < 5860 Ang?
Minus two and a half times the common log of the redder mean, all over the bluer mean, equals -0.34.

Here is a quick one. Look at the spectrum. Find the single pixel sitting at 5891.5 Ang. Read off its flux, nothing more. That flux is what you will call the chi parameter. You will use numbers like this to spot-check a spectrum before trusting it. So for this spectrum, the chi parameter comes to 4.312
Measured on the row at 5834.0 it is 5.741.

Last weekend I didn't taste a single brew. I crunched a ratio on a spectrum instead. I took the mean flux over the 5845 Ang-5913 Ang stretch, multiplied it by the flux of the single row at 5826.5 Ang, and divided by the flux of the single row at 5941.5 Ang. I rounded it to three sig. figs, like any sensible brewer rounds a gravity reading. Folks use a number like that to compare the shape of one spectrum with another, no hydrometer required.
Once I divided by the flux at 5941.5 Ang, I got 5.57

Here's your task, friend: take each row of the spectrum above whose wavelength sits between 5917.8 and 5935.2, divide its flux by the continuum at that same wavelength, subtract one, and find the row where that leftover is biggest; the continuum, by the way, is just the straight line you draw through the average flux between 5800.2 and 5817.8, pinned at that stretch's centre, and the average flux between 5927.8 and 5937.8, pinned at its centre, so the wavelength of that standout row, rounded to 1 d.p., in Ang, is 5934.0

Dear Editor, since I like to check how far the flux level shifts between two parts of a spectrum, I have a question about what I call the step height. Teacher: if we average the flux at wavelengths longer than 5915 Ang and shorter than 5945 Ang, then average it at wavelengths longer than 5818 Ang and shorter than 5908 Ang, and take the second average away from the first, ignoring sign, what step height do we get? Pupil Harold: 0.19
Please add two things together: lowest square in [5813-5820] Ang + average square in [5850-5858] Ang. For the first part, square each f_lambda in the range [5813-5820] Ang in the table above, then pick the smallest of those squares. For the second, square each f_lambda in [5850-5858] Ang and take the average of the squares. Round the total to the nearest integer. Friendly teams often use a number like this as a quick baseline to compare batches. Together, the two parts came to 67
